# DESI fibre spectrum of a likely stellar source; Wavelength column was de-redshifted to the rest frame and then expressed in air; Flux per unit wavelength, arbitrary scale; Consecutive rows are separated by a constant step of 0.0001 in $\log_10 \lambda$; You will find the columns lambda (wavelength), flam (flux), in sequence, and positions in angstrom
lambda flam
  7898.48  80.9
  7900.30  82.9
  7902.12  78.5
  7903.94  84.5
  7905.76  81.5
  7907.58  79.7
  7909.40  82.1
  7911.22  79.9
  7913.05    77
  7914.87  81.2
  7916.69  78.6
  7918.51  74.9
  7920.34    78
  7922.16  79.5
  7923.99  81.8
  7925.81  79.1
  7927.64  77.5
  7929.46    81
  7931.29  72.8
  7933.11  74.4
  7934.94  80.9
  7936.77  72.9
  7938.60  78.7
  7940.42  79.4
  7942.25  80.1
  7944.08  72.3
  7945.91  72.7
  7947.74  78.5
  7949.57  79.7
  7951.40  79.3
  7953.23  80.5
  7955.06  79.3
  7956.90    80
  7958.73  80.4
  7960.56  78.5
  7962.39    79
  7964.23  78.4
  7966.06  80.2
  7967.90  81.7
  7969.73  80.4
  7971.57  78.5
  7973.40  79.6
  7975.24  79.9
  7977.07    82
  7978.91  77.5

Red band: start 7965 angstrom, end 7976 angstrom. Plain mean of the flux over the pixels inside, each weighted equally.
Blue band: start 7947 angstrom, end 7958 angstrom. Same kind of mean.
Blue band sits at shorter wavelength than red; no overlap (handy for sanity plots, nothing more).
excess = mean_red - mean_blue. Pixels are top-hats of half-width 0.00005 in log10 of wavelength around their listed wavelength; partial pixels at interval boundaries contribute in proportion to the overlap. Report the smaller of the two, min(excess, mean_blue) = 0.5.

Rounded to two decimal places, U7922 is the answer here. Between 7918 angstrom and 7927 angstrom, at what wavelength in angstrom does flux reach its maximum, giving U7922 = 7923.99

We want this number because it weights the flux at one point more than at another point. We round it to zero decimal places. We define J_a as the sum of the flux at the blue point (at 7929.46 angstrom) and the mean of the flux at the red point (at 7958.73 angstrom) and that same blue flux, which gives 162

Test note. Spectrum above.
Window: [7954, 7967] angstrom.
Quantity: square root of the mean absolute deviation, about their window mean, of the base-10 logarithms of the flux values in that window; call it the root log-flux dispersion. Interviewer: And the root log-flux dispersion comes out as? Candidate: 0.061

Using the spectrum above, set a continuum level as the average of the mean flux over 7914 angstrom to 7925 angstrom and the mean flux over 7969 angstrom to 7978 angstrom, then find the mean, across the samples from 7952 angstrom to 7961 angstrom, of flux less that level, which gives 0.2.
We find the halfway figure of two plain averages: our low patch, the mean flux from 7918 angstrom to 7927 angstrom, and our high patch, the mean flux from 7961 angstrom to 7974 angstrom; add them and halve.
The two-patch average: 79.2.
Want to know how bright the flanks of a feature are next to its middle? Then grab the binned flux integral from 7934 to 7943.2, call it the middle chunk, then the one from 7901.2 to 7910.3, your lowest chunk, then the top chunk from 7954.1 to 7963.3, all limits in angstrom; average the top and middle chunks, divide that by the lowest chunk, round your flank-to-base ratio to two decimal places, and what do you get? 0.98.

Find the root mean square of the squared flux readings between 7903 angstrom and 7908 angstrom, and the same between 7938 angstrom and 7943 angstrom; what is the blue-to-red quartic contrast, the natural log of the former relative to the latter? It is 0.064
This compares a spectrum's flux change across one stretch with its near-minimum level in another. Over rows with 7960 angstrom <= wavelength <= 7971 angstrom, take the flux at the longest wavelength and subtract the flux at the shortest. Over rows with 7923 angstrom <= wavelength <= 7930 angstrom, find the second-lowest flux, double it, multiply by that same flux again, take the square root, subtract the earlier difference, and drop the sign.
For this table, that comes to 110.0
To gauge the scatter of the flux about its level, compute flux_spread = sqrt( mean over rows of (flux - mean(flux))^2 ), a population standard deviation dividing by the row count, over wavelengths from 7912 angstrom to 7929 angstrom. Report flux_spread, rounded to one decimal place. 2.0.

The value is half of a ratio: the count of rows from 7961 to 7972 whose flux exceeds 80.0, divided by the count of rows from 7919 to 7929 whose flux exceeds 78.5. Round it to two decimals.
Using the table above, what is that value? 0.50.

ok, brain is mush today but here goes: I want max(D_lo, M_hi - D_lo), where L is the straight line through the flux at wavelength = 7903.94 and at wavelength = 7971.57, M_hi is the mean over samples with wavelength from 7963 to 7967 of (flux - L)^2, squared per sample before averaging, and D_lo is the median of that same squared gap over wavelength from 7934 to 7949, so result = 6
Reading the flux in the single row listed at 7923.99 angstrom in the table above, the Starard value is 81.8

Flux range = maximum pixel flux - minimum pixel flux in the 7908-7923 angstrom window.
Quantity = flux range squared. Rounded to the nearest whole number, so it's 52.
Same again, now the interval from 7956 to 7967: 4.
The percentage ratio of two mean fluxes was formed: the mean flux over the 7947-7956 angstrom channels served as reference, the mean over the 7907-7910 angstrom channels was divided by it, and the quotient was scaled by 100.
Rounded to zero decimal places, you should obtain 102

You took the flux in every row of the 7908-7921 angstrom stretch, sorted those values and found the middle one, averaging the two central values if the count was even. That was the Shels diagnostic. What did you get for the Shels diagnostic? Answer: 78.6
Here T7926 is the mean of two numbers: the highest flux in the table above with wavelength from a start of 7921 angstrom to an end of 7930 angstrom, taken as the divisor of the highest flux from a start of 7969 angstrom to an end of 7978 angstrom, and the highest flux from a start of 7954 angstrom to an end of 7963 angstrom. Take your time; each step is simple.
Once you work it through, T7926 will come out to 40.7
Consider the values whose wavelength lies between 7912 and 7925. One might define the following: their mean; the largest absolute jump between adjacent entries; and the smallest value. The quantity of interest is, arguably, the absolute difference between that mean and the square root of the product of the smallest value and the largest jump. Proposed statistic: 61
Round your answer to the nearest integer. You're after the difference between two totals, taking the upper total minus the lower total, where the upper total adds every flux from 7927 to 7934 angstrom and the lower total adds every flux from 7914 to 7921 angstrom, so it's -7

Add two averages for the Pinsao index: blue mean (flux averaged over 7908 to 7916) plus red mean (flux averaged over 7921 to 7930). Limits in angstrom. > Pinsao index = 160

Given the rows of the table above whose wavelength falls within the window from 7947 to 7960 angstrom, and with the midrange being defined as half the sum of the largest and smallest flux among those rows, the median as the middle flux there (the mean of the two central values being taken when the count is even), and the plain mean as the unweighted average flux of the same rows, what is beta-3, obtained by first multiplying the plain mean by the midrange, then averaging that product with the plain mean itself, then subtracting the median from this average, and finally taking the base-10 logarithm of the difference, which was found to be 3.495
